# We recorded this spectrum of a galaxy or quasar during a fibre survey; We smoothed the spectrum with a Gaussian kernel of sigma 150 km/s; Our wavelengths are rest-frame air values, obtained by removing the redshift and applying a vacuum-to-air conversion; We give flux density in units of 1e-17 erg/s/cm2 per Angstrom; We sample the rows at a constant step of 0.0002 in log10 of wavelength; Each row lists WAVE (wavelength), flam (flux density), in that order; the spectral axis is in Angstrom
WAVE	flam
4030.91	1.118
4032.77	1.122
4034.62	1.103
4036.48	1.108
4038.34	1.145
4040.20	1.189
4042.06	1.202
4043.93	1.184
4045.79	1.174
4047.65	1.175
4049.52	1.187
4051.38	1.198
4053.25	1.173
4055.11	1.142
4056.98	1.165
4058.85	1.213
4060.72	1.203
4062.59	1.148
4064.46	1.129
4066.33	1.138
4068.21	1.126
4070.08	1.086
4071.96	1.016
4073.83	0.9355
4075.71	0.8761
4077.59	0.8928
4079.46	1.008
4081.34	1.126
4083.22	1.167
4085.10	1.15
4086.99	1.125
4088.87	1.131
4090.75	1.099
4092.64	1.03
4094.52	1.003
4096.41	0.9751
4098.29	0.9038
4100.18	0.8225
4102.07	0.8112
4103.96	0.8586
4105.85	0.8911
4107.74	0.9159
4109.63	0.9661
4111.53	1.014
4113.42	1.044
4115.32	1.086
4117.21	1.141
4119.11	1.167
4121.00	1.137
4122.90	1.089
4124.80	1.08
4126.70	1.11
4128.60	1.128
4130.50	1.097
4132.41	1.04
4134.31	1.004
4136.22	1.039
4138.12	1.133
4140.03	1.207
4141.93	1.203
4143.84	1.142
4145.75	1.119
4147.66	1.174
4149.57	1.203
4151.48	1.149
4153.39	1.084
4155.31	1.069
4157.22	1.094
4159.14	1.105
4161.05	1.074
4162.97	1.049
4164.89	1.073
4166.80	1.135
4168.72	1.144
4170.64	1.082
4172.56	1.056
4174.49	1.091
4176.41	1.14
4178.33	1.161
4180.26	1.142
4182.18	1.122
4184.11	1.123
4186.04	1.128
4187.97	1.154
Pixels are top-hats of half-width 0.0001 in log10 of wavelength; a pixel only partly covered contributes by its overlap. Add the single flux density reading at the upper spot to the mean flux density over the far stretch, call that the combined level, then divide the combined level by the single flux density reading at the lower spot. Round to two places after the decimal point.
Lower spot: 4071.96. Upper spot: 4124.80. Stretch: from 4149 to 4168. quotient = 2.15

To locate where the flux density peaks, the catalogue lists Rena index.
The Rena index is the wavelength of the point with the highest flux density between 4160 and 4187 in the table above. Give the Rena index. 4178.33 Angstrom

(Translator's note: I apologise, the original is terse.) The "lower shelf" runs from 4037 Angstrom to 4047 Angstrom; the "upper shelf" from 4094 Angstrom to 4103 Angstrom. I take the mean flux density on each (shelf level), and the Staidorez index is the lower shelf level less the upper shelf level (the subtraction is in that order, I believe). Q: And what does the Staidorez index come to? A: 0.28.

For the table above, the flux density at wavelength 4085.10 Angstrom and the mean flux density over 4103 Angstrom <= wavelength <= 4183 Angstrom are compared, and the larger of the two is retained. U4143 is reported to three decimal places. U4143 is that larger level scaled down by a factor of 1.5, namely 0.767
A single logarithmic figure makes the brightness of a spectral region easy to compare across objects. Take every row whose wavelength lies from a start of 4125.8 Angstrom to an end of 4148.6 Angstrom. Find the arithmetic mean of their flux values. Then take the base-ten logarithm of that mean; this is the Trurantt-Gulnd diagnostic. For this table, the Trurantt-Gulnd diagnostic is 0.05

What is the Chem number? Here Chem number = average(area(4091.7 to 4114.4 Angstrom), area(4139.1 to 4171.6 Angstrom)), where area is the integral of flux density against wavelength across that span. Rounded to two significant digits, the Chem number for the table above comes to 29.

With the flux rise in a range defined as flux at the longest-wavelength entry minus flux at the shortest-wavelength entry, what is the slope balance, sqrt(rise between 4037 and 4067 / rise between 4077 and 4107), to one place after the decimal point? 2.0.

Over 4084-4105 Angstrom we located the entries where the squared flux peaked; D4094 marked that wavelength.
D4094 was 4085.10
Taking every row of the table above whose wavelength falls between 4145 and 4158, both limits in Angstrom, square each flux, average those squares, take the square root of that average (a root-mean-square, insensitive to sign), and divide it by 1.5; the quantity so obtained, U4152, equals 0.752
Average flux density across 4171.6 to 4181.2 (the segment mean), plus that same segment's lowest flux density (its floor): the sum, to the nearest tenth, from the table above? 2.2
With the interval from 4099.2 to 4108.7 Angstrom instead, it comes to 1.7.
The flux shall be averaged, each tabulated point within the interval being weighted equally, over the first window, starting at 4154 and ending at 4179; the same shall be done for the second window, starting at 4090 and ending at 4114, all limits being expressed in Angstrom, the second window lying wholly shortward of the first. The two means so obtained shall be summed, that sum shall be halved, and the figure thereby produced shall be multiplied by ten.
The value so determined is 10.2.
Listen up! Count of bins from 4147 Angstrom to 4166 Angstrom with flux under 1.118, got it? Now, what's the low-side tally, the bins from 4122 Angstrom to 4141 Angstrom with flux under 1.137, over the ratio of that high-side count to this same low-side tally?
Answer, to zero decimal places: 12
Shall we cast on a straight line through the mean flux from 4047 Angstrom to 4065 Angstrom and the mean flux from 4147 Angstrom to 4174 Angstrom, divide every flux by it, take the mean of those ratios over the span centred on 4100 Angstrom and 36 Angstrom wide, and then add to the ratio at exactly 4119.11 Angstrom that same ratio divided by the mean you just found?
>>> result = 2.20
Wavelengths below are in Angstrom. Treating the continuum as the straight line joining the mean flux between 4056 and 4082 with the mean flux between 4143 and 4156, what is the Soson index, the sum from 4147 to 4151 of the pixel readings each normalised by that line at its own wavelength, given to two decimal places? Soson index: 2.10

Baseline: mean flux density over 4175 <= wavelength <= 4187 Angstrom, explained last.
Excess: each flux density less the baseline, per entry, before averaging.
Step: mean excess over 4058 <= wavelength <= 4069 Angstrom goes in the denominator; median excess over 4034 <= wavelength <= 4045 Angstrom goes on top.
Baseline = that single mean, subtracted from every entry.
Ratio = 1.2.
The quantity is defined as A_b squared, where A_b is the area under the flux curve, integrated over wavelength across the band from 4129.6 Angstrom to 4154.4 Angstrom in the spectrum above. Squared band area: 775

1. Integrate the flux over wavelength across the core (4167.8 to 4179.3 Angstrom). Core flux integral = 12.8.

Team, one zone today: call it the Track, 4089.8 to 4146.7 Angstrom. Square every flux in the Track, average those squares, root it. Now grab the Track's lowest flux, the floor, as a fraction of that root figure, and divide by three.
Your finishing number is 0.26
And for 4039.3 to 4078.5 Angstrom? 0.26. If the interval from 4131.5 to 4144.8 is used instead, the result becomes 0.30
